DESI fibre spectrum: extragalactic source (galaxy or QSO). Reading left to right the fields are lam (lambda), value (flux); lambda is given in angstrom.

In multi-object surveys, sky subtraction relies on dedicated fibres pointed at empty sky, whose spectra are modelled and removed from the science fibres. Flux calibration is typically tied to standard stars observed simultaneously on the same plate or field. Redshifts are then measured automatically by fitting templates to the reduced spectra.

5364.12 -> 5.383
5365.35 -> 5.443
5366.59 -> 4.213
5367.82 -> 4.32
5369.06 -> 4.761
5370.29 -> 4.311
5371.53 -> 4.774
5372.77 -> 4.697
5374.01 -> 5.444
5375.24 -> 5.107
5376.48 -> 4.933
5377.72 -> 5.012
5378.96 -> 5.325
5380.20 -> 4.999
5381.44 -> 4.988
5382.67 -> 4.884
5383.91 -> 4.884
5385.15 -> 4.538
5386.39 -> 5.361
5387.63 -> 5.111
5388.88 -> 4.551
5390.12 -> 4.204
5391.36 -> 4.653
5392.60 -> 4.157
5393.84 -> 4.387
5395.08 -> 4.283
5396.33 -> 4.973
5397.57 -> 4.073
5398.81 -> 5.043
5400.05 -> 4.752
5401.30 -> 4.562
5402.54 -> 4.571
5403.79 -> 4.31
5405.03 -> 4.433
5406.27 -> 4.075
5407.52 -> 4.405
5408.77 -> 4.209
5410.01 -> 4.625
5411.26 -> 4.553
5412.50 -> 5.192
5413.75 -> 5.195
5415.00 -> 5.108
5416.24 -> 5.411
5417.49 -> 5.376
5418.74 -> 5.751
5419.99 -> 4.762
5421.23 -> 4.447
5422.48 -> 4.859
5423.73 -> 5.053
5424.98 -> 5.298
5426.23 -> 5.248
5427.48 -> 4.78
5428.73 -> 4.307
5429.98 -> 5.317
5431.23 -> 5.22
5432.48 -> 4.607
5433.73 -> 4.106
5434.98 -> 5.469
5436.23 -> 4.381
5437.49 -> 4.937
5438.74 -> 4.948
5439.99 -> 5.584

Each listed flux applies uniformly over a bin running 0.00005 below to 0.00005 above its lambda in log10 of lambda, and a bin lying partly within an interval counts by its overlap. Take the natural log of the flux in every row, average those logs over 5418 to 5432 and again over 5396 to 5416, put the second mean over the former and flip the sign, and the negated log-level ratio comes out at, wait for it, -0.95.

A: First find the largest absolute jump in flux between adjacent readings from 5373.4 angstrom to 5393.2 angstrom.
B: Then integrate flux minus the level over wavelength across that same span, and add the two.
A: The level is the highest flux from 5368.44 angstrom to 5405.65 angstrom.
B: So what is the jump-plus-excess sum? -10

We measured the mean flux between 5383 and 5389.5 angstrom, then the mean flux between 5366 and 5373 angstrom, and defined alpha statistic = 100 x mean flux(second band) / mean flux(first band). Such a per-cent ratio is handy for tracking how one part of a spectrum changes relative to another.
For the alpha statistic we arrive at 92.3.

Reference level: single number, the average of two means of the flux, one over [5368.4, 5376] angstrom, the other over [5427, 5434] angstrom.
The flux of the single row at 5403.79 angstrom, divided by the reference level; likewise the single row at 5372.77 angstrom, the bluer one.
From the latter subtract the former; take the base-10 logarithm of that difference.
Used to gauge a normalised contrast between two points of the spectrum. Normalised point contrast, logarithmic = -1.09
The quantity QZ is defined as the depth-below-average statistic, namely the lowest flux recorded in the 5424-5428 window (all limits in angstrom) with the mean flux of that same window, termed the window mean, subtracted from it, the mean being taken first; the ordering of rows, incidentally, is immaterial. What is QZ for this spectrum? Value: -0.33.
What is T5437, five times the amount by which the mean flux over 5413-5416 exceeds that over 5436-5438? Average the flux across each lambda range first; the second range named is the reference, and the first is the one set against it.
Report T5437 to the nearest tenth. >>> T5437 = 2.5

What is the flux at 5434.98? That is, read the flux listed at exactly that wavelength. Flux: 5.469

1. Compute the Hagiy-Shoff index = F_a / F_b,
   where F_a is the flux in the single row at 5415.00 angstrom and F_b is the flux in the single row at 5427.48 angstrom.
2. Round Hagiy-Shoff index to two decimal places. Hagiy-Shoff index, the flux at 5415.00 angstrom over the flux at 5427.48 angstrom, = 1.07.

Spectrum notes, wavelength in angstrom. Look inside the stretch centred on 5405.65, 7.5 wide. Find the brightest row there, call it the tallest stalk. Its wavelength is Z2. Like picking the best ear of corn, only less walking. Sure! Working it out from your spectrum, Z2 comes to 5402.54 angstrom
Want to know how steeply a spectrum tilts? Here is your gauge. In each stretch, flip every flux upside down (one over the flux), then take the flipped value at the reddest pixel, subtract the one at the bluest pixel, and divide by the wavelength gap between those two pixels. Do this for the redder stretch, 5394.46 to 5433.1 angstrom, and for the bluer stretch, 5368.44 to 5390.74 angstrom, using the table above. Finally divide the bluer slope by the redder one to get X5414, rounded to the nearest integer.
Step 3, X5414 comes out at -3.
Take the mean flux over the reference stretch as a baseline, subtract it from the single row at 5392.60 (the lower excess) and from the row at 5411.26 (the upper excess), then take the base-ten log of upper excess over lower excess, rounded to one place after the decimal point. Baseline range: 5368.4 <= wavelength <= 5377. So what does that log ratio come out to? -0.4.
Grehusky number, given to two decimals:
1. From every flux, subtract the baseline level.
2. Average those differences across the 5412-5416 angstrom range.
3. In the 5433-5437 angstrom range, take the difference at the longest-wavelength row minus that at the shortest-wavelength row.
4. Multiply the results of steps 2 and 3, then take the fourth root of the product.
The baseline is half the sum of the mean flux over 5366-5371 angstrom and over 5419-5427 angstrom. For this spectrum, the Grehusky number 0.61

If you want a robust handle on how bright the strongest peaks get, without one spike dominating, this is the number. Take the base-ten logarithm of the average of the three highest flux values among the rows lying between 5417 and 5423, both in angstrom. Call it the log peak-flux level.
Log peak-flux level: 0.73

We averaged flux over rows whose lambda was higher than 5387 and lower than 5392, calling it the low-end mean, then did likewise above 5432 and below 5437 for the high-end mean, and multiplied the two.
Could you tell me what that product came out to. 21.5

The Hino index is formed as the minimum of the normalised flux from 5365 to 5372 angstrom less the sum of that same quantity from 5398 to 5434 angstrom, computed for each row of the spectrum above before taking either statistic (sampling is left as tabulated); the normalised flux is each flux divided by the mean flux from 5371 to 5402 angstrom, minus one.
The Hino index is -0.3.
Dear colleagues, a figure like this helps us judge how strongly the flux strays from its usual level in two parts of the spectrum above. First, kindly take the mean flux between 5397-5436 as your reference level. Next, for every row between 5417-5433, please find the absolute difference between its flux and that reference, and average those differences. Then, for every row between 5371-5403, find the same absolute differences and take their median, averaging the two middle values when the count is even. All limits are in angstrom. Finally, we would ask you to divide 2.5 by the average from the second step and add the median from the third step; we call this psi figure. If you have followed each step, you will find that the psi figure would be 7.0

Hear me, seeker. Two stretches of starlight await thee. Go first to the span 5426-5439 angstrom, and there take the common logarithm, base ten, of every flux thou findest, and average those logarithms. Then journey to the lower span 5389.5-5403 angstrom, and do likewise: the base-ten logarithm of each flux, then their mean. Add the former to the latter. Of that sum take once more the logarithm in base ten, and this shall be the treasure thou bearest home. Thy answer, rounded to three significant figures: 0.126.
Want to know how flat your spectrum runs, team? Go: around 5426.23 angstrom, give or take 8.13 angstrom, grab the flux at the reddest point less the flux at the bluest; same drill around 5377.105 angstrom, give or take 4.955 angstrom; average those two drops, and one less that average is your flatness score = 1.7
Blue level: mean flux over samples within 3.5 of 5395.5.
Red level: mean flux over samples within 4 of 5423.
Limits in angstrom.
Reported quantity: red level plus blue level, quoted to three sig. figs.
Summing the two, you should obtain 9.43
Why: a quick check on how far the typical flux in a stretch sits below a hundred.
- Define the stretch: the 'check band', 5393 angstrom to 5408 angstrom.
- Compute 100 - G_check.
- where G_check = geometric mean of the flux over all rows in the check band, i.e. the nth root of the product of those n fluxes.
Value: 95.5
